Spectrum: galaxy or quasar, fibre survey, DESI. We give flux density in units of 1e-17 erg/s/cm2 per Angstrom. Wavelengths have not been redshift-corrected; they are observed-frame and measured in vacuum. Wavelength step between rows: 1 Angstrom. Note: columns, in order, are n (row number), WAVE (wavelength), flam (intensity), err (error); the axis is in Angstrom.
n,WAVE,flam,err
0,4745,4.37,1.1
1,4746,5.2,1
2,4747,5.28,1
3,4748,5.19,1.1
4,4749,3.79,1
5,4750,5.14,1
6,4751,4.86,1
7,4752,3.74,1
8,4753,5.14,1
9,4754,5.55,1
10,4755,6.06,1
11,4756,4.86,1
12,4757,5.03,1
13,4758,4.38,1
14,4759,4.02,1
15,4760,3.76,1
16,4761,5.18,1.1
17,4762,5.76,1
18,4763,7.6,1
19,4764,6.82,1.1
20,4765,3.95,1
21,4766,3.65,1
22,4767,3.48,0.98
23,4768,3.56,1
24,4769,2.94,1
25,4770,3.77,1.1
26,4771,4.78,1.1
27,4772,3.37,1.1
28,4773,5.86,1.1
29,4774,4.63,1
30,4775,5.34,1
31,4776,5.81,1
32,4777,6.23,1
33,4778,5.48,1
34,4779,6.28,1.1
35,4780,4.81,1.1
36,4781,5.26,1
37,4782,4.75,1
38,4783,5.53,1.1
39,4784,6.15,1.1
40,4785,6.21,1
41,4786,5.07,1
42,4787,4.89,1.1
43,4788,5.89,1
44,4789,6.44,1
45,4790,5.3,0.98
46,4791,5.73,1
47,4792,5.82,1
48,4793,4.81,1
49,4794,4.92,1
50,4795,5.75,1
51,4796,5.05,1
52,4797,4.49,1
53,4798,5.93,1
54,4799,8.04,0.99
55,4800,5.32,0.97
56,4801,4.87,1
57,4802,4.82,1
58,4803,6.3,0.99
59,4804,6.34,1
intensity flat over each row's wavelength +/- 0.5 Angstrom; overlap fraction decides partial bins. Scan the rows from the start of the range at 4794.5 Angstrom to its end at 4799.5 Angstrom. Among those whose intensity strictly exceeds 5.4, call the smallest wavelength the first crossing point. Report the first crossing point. 4795 Angstrom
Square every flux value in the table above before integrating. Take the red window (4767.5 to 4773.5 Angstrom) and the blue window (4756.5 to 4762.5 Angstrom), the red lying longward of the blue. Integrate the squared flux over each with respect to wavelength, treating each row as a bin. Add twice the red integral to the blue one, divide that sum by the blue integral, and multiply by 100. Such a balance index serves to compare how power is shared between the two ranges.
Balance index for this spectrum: 254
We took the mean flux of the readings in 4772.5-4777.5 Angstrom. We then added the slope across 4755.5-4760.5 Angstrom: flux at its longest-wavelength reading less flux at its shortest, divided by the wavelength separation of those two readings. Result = 5.30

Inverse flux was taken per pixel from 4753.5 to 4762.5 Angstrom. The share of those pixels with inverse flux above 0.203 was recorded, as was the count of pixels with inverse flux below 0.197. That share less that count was -3.56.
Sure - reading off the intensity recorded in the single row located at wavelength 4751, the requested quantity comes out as 4.86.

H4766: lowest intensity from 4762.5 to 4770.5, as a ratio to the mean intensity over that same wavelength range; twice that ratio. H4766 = 1.32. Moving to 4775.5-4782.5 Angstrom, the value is 1.72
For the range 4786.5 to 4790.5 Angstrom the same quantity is 1.74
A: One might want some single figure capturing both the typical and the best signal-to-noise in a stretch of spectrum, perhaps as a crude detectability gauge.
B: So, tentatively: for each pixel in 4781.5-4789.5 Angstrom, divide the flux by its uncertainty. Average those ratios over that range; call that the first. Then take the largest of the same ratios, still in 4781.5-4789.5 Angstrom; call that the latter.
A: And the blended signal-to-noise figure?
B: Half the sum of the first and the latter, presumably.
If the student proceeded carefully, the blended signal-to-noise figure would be 5.93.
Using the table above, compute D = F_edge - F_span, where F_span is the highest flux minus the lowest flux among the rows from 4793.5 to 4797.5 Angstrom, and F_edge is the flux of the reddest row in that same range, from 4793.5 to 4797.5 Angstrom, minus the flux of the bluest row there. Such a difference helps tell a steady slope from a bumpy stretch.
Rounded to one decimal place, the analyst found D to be -1.7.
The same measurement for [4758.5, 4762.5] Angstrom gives -0.3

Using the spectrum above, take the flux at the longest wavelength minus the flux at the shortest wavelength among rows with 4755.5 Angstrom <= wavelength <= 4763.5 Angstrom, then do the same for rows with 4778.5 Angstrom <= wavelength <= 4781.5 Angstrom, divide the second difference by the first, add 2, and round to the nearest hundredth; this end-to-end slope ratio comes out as 1.63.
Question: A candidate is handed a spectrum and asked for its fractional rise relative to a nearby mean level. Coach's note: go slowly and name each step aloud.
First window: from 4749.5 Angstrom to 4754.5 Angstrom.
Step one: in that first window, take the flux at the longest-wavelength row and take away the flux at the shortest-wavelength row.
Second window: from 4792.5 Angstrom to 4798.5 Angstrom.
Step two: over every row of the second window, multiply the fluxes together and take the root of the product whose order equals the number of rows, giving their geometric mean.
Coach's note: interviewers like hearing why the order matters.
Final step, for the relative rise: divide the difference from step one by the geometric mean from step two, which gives 0.08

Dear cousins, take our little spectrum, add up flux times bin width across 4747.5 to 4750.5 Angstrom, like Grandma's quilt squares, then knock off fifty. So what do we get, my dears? -36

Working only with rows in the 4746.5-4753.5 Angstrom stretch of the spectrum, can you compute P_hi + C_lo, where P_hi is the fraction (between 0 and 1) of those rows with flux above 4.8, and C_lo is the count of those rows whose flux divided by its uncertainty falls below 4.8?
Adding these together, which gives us 3.7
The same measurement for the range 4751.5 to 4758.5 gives 2.7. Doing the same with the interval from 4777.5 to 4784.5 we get 2.9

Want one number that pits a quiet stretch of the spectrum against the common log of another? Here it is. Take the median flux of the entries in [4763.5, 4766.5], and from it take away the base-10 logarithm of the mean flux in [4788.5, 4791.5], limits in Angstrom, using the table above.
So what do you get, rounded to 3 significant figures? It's 3.18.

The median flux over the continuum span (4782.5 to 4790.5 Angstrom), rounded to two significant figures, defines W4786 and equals 5.7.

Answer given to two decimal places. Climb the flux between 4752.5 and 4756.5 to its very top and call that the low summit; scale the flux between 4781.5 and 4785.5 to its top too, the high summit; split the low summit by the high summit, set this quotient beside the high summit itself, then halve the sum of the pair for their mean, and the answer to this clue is 3.59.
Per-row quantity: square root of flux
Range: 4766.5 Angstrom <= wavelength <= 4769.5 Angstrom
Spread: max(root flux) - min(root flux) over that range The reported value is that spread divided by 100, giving 0.0017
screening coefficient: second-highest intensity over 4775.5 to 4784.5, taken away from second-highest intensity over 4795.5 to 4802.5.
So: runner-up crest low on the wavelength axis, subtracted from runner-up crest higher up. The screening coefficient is -0.3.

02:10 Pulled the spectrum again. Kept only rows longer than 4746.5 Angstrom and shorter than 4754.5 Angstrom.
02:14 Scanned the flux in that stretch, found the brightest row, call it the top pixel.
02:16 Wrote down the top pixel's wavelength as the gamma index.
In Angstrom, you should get 4754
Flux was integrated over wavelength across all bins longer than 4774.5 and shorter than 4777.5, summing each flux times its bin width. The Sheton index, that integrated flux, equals 17.4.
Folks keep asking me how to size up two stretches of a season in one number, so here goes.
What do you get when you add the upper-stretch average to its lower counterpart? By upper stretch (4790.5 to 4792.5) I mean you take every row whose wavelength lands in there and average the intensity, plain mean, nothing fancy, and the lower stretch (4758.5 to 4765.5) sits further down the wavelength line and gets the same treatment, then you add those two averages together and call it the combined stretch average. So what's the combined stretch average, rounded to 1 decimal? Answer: 11.1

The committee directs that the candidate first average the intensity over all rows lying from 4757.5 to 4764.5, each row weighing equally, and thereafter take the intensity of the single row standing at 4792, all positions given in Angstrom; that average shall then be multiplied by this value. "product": 31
